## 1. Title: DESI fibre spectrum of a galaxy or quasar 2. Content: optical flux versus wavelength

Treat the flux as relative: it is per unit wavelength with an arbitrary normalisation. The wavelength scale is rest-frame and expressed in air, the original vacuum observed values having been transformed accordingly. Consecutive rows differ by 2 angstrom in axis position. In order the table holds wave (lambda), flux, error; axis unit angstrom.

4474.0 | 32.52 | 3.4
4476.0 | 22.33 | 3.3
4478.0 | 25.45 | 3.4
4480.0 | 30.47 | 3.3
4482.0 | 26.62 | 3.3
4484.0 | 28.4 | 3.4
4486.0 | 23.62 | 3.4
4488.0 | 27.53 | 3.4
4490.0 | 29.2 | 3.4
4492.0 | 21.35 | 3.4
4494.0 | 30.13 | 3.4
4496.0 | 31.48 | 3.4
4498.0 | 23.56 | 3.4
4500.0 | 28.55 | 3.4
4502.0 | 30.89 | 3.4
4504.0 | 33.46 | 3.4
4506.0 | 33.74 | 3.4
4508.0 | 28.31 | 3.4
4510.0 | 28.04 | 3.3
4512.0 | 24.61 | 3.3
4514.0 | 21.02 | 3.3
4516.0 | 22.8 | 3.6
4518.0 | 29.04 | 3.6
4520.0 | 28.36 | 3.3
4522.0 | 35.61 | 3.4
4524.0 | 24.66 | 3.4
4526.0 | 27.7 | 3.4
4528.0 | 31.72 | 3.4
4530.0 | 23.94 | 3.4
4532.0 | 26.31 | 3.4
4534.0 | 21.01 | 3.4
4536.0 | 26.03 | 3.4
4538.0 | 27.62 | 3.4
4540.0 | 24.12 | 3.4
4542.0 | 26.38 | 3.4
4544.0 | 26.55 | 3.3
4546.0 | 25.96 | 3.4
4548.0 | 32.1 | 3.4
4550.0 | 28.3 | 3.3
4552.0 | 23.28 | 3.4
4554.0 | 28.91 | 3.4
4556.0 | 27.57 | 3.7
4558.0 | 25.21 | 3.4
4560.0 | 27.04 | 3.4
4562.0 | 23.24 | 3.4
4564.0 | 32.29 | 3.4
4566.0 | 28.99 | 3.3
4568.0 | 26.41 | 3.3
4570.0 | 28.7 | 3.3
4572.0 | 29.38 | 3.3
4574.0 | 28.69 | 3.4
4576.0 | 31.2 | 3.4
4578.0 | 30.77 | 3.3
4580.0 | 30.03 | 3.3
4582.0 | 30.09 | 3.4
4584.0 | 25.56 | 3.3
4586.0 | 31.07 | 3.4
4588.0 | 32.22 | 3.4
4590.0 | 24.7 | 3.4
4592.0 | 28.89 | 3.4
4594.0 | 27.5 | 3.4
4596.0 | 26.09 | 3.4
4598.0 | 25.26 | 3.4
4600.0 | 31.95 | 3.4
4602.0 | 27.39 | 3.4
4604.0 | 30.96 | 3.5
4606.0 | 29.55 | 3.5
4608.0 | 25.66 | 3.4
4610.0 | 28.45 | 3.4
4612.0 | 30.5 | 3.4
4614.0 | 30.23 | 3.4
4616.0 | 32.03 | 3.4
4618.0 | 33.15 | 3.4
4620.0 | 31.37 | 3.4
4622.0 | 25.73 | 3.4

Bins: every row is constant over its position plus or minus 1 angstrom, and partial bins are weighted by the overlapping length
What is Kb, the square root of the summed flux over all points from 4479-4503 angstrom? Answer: 18.2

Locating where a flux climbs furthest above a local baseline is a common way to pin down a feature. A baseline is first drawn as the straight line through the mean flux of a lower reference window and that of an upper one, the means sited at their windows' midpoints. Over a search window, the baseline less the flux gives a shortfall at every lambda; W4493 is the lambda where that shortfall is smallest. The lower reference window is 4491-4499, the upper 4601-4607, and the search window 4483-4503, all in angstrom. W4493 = 4496.0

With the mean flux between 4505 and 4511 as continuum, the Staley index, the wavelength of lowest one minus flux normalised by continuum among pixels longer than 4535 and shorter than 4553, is 4548.0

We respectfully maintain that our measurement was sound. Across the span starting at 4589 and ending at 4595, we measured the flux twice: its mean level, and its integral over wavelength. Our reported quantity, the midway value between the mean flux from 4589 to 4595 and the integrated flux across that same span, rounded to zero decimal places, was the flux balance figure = 95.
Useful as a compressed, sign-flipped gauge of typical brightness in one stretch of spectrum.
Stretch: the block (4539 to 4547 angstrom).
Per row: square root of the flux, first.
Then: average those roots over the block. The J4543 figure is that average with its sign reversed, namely -5.07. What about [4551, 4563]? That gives -5.08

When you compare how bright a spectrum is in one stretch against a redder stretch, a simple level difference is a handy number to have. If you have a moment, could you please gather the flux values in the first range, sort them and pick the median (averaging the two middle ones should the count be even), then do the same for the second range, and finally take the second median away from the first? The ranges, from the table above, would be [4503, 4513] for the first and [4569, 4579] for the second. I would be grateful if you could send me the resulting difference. -1.1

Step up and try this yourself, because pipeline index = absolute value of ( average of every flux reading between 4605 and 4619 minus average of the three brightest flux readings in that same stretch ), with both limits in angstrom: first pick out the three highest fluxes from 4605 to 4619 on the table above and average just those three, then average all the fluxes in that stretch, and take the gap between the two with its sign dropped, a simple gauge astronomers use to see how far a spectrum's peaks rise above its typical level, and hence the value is 1.95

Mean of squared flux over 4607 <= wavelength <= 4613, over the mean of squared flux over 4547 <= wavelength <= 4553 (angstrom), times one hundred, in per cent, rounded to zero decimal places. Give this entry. 101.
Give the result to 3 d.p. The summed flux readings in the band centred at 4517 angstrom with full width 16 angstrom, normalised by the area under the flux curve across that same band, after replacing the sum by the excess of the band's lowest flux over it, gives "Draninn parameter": -0.451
